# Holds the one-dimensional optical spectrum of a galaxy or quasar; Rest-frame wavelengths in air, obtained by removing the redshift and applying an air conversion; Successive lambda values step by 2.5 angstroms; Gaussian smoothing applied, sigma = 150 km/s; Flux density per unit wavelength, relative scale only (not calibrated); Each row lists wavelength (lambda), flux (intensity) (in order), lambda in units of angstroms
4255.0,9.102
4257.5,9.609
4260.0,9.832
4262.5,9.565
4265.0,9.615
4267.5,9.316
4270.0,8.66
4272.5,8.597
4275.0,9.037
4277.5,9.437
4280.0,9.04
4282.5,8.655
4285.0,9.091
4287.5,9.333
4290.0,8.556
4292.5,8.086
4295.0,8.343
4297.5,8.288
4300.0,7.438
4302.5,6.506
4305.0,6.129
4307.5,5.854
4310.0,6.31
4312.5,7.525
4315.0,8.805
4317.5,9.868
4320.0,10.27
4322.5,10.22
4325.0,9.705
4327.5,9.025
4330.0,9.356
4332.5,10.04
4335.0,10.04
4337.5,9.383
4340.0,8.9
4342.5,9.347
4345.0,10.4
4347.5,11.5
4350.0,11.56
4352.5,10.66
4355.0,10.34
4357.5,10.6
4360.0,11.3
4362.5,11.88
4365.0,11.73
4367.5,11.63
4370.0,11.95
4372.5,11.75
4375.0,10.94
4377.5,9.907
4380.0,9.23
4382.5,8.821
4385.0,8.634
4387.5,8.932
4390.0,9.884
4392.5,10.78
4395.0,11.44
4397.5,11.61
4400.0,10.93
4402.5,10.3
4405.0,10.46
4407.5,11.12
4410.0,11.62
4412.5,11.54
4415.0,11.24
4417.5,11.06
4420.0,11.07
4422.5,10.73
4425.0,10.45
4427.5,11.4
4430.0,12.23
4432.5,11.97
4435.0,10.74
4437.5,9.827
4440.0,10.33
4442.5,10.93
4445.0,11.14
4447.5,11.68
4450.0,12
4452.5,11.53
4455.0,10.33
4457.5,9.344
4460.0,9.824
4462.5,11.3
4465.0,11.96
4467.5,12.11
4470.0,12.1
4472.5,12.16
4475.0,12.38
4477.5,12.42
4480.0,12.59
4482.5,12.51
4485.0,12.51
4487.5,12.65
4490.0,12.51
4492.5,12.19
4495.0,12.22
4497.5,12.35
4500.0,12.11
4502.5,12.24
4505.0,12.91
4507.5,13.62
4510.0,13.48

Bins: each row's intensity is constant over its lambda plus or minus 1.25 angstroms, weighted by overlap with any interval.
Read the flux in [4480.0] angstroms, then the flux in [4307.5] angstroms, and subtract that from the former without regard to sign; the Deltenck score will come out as 6.7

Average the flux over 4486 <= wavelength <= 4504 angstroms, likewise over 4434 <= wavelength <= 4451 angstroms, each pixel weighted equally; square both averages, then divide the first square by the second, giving 1.27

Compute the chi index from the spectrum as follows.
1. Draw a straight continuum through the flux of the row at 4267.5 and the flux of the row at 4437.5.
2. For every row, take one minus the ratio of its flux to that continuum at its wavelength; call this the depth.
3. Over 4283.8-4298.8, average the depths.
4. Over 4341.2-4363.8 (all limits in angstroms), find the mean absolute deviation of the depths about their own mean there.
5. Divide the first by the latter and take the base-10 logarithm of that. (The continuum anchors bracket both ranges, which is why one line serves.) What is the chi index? 0.10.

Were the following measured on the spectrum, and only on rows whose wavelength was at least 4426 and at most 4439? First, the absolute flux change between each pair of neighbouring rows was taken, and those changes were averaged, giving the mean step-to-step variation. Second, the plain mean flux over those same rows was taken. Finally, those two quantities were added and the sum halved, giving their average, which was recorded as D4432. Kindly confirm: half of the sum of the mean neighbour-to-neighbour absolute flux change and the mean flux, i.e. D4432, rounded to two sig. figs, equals 6.0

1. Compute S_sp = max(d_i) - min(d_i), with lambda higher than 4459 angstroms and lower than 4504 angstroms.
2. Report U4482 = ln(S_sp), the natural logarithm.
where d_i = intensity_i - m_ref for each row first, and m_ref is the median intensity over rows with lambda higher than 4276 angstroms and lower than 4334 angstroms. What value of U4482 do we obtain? 1.04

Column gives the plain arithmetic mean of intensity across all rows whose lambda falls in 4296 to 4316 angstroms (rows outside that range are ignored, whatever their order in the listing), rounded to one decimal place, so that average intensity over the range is 7.1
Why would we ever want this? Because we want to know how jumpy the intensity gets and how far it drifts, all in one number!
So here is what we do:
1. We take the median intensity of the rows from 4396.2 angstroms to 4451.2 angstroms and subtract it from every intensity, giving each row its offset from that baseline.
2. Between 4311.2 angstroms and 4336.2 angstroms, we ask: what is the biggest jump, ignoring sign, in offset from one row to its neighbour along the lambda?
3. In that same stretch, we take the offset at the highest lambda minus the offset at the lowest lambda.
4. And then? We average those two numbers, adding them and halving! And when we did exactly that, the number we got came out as 1.9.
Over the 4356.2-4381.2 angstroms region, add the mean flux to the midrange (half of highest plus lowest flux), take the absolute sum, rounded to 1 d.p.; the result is 21.7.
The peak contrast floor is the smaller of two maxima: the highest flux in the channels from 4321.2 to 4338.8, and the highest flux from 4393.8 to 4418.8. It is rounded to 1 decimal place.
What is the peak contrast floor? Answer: 10.2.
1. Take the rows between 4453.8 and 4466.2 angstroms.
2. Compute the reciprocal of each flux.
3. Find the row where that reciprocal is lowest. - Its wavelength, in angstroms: 4465.0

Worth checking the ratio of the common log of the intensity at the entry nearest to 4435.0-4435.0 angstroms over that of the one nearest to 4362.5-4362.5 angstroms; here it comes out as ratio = 0.96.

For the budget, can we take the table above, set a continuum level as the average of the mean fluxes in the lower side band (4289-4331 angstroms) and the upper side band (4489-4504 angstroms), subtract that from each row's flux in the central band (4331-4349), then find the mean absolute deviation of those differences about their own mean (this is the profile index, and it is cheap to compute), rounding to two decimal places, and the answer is 0.63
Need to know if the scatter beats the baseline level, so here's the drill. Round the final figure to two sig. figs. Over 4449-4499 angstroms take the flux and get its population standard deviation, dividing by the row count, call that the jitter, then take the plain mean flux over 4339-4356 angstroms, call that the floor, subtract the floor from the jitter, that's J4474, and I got -9.5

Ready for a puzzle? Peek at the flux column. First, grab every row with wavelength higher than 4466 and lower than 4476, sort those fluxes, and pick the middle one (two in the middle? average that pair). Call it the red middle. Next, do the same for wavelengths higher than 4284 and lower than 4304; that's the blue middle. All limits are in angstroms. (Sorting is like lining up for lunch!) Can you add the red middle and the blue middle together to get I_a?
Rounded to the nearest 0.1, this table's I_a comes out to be 20.5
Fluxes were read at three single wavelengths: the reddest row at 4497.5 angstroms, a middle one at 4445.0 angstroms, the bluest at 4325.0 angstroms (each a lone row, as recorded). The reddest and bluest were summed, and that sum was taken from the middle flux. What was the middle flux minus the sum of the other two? -10.9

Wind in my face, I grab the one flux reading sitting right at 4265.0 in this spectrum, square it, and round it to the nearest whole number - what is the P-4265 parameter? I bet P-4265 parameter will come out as 92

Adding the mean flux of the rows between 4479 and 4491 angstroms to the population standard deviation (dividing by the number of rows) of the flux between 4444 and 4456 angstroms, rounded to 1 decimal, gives 13.1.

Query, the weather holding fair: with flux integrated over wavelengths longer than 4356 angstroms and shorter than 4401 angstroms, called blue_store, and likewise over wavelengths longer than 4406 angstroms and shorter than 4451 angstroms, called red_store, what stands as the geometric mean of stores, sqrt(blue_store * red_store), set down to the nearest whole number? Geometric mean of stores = 491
